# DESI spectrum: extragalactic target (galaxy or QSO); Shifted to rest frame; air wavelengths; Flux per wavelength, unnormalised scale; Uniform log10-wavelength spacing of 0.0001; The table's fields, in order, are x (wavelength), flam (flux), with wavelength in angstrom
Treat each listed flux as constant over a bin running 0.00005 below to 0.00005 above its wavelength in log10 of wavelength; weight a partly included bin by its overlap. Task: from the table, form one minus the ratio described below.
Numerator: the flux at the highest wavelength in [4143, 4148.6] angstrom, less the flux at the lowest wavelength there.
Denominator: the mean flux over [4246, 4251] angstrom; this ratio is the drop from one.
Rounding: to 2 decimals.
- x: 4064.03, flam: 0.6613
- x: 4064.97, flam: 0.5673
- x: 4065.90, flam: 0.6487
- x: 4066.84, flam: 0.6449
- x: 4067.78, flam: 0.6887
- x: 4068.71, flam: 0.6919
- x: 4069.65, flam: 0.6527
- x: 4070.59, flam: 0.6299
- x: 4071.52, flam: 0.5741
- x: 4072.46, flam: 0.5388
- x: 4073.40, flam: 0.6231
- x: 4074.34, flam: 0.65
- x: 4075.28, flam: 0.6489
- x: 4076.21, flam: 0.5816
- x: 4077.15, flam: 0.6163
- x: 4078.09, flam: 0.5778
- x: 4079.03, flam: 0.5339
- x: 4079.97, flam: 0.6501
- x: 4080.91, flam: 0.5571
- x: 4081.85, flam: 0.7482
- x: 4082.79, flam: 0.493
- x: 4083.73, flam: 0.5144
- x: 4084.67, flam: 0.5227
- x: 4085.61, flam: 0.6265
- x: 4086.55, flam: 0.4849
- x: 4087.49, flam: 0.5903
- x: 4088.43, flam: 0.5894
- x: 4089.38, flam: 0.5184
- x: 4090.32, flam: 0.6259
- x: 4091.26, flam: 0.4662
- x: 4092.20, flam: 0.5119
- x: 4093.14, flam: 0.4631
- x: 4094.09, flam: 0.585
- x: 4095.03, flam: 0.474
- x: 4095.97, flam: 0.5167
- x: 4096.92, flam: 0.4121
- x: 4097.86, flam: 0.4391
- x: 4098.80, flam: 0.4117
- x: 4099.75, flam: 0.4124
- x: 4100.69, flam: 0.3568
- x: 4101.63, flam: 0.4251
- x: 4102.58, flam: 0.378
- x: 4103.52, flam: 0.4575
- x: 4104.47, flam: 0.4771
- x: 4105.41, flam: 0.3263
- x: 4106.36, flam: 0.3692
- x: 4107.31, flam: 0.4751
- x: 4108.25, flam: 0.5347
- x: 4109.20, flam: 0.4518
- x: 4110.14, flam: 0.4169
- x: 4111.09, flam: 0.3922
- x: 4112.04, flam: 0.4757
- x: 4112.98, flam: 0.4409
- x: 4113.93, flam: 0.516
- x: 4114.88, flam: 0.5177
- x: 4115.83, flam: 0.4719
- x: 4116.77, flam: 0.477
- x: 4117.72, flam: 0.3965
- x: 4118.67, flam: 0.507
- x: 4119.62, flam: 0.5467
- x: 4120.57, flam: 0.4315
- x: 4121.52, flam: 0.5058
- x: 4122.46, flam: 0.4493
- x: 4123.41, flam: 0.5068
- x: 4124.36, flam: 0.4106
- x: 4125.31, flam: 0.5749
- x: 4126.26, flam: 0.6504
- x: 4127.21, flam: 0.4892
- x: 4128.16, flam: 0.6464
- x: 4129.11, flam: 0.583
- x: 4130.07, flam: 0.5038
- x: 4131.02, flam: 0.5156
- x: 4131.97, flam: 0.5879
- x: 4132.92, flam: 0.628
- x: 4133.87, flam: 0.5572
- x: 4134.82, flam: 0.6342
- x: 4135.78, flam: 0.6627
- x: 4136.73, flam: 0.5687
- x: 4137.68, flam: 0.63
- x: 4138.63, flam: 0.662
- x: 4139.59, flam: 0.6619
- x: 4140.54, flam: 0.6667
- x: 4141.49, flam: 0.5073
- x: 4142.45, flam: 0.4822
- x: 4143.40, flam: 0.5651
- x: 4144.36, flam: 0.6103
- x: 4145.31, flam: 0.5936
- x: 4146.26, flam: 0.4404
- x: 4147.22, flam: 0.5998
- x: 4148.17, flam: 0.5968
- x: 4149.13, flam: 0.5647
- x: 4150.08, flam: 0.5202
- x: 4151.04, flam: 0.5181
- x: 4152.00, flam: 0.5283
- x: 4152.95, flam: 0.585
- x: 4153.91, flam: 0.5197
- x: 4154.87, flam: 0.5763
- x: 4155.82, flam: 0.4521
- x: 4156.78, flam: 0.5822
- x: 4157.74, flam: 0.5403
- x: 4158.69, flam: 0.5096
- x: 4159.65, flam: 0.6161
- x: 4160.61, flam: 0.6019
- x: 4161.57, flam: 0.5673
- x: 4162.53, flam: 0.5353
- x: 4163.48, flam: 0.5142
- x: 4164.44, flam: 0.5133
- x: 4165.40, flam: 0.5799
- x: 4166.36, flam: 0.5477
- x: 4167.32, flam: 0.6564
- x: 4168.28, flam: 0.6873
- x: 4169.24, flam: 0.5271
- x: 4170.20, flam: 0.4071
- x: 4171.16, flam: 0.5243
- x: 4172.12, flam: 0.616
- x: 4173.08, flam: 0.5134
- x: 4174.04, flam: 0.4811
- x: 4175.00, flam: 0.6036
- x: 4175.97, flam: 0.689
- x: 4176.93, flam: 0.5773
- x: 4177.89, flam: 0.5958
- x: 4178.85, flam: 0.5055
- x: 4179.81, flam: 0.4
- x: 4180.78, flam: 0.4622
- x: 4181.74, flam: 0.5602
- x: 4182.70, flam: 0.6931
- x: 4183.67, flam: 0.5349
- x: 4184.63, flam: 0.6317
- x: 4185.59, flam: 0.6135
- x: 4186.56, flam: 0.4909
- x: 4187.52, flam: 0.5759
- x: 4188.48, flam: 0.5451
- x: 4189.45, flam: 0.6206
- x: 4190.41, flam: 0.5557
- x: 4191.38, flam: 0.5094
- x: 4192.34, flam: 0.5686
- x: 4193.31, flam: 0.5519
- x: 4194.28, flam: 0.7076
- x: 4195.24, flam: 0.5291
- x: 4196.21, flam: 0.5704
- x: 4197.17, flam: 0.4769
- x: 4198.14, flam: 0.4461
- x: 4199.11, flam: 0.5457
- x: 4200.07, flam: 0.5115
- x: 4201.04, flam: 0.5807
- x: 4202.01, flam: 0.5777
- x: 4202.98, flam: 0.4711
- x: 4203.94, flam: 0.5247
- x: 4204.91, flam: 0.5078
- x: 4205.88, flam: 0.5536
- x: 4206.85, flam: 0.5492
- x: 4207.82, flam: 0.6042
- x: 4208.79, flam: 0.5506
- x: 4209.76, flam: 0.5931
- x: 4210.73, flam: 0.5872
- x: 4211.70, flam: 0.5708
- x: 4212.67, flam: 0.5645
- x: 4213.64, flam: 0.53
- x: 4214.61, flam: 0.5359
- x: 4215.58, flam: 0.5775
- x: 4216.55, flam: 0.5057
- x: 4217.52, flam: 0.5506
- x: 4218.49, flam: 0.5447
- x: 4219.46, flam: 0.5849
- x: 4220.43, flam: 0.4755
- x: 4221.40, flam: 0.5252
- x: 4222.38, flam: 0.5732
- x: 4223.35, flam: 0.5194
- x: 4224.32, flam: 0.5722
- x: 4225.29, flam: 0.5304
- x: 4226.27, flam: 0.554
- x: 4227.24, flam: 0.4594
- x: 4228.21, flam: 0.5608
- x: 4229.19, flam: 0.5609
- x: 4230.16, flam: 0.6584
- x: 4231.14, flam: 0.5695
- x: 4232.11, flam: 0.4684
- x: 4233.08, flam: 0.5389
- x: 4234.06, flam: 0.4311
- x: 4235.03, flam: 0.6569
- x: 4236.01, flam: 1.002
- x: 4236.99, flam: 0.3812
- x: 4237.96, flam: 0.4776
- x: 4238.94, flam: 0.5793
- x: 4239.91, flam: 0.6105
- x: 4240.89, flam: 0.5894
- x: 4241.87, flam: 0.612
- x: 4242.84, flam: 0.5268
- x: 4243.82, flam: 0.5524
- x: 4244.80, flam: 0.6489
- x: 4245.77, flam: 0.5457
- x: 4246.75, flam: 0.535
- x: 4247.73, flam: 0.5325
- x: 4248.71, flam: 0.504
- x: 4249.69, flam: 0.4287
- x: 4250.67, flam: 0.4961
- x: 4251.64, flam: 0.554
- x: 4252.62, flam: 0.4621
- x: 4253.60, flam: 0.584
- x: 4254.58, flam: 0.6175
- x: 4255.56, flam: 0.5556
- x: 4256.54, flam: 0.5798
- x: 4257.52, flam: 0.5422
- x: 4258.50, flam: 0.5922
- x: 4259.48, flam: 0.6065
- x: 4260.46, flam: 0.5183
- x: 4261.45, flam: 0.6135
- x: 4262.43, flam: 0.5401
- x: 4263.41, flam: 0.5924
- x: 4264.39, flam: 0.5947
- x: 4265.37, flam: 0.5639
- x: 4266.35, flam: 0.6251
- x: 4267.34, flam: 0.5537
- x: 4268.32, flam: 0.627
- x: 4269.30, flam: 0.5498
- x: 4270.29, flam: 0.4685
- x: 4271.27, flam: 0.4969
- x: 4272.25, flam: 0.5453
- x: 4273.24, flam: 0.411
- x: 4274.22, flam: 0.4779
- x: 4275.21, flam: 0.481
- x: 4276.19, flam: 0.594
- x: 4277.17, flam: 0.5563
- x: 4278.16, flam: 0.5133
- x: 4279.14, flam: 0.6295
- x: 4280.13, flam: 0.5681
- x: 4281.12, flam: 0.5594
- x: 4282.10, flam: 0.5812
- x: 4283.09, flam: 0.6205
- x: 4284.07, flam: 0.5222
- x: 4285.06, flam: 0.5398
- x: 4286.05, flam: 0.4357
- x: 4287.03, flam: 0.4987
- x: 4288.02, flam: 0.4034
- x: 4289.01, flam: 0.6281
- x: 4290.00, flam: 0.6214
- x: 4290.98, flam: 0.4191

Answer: 0.94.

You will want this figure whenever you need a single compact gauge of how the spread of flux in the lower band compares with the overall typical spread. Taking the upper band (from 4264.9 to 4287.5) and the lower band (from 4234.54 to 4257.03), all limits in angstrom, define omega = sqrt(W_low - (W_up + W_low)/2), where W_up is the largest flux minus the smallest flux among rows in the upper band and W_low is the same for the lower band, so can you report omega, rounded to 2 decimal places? 0.45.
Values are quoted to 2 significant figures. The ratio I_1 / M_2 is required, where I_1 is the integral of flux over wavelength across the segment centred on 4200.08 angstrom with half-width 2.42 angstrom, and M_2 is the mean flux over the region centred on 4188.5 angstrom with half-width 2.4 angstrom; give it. 4.6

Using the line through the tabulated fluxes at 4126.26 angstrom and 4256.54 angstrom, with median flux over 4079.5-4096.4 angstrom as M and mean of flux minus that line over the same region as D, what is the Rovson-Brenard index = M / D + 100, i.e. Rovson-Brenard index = 96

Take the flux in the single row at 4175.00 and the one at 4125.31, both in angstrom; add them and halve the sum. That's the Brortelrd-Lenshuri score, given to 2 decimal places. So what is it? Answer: 0.59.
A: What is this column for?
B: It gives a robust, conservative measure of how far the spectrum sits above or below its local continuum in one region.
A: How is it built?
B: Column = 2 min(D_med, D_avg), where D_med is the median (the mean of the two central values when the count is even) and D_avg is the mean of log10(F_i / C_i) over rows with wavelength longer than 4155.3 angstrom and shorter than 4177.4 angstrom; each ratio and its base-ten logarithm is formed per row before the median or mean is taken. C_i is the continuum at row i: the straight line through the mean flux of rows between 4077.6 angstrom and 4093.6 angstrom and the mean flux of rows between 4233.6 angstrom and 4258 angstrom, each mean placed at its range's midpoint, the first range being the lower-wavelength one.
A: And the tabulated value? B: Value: -0.02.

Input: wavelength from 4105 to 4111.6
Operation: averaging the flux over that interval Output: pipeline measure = 0.42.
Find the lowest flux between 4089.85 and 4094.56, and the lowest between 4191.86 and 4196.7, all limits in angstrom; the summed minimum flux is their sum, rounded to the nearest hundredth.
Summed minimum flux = 0.99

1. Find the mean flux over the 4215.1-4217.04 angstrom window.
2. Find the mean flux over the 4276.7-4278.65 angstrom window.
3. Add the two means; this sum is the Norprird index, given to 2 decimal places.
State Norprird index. 1.08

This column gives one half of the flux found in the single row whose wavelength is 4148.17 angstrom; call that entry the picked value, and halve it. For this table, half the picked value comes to 0.30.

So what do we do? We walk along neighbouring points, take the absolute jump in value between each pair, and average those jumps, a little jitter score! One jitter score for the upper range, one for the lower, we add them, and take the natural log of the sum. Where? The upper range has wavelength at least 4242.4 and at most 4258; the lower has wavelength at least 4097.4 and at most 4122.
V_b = -2.17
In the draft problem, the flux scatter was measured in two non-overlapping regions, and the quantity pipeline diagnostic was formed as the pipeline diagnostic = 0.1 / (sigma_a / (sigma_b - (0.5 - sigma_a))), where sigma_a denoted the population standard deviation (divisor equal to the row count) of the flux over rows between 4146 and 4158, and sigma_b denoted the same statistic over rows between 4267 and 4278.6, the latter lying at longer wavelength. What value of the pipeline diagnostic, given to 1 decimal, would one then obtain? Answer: -0.8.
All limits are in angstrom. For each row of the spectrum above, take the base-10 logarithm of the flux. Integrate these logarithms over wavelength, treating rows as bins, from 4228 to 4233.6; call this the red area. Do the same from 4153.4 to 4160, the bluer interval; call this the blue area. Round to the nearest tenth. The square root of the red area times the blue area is 1.6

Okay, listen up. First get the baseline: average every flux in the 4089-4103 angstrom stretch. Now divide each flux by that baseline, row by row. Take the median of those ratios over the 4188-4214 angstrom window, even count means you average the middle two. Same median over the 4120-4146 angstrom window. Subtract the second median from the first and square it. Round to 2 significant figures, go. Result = 0.0024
